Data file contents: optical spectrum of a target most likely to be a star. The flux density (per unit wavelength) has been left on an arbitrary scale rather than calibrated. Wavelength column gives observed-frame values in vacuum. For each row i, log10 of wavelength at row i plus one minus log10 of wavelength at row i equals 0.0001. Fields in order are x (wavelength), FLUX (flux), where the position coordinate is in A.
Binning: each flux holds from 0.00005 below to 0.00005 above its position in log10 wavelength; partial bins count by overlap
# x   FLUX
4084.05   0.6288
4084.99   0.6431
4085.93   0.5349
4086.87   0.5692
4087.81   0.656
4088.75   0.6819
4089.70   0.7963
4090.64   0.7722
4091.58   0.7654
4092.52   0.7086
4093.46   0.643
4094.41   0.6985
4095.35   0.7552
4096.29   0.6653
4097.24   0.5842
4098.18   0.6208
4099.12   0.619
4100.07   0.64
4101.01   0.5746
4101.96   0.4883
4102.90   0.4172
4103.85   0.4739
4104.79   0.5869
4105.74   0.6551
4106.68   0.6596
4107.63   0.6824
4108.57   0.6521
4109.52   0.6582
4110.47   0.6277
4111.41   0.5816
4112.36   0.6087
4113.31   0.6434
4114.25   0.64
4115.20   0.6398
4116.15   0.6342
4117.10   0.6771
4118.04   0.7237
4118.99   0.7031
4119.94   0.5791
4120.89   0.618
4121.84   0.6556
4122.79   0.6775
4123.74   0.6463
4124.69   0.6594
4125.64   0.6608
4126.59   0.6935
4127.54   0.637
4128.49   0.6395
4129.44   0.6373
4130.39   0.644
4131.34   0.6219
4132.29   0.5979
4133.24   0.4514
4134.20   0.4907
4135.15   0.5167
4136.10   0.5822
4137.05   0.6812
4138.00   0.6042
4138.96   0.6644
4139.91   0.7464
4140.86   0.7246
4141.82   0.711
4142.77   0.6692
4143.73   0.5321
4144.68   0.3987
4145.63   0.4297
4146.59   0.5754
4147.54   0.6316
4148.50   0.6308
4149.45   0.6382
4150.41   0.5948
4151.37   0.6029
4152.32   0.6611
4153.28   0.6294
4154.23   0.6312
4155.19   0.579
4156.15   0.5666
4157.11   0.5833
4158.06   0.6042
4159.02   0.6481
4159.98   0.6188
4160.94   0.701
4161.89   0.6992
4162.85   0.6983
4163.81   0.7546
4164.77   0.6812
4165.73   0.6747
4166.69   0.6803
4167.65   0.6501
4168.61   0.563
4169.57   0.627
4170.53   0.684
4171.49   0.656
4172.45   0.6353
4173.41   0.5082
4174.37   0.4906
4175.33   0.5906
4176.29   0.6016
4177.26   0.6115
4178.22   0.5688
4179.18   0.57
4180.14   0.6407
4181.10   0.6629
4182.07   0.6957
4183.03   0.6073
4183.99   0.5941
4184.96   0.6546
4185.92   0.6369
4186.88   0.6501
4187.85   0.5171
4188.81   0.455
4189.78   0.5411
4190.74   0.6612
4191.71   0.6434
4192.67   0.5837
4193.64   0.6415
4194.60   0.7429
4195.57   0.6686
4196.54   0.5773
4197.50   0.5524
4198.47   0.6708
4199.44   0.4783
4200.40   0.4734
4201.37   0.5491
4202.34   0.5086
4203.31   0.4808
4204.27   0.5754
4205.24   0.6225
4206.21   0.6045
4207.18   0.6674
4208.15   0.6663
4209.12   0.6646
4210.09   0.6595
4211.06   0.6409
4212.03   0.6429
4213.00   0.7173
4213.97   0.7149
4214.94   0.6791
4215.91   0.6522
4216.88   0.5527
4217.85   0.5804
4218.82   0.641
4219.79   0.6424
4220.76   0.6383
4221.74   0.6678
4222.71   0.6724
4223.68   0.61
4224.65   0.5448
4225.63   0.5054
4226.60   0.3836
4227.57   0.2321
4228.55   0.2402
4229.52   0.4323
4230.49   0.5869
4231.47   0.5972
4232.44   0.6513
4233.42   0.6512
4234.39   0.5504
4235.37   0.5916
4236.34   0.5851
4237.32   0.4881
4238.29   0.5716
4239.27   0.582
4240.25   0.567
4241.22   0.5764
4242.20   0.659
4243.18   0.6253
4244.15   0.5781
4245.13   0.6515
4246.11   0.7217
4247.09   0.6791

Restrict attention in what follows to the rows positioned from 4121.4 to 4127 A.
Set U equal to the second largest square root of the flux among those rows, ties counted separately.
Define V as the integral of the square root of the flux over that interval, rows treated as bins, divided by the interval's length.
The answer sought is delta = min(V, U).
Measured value 0.815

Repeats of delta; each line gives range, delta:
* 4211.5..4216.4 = 0.825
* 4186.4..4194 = 0.763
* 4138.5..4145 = 0.797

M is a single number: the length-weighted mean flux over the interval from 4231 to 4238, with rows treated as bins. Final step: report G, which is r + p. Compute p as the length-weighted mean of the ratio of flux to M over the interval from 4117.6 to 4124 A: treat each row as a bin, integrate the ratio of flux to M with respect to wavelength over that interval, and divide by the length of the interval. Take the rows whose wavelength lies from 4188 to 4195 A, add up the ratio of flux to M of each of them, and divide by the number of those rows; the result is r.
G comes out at 2.15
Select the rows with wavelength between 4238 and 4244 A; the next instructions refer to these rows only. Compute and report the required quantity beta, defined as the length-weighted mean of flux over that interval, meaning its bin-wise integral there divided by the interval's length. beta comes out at 0.60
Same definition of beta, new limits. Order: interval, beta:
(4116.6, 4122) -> 0.66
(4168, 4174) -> 0.61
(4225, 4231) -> 0.40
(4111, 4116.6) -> 0.62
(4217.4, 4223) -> 0.64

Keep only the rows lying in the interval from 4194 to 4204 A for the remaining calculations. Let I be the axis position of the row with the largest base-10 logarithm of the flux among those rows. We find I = 4194.60 A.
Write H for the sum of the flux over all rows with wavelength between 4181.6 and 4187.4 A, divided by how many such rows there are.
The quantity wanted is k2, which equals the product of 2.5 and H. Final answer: 1.599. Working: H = 0.640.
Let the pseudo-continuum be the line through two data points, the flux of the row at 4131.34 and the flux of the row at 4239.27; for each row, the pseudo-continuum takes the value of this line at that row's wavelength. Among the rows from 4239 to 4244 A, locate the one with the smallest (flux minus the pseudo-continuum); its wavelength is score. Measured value 4240.25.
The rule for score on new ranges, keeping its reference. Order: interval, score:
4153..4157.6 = 4156.15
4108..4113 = 4111.41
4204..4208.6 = 4204.27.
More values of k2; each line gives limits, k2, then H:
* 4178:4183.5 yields 1.561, 0.624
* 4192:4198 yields 1.569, 0.628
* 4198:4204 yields 1.317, 0.527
